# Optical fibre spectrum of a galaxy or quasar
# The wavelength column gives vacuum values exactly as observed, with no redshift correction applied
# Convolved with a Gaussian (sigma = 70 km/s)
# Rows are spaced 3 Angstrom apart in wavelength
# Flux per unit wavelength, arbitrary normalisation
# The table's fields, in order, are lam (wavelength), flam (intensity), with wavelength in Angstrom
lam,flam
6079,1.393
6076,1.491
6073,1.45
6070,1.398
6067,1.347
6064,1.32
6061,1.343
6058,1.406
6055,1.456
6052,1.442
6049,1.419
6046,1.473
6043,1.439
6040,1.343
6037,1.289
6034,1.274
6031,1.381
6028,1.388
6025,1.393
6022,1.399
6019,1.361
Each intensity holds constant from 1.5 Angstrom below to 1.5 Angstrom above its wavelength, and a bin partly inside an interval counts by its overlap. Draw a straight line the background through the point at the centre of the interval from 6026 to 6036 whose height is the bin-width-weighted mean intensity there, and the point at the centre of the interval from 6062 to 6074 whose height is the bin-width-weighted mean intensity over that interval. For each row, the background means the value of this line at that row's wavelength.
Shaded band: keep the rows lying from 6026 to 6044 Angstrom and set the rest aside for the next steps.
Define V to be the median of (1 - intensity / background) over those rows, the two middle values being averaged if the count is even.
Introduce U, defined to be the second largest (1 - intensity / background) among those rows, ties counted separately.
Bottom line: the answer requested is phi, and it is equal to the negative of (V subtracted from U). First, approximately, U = 0.05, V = -0.009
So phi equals -0.055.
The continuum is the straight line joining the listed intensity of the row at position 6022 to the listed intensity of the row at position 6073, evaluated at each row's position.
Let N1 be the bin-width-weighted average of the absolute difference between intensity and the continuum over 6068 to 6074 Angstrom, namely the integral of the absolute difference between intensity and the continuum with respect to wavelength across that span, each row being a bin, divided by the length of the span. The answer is 0.033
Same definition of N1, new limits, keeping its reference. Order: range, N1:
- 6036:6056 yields 0.043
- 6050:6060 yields 0.025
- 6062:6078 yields 0.062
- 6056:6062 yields 0.056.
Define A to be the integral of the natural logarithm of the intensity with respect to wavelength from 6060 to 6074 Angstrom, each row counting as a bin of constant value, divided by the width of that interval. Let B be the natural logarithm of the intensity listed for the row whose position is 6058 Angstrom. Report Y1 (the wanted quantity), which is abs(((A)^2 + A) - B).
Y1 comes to 0.07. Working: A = 0.314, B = 0.341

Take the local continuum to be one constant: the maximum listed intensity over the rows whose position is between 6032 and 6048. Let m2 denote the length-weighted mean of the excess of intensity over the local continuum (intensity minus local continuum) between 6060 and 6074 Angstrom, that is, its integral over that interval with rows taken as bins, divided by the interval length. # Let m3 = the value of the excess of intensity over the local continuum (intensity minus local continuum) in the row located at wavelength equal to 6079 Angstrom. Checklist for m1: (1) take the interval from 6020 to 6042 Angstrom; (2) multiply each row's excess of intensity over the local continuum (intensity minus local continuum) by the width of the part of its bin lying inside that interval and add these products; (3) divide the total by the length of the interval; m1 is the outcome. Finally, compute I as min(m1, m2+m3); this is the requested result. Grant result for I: -0.183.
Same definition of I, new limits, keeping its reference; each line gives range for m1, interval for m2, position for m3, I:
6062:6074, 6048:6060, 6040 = -0.175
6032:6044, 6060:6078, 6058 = -0.147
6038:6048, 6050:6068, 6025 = -0.165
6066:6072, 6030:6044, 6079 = -0.212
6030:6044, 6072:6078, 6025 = -0.132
